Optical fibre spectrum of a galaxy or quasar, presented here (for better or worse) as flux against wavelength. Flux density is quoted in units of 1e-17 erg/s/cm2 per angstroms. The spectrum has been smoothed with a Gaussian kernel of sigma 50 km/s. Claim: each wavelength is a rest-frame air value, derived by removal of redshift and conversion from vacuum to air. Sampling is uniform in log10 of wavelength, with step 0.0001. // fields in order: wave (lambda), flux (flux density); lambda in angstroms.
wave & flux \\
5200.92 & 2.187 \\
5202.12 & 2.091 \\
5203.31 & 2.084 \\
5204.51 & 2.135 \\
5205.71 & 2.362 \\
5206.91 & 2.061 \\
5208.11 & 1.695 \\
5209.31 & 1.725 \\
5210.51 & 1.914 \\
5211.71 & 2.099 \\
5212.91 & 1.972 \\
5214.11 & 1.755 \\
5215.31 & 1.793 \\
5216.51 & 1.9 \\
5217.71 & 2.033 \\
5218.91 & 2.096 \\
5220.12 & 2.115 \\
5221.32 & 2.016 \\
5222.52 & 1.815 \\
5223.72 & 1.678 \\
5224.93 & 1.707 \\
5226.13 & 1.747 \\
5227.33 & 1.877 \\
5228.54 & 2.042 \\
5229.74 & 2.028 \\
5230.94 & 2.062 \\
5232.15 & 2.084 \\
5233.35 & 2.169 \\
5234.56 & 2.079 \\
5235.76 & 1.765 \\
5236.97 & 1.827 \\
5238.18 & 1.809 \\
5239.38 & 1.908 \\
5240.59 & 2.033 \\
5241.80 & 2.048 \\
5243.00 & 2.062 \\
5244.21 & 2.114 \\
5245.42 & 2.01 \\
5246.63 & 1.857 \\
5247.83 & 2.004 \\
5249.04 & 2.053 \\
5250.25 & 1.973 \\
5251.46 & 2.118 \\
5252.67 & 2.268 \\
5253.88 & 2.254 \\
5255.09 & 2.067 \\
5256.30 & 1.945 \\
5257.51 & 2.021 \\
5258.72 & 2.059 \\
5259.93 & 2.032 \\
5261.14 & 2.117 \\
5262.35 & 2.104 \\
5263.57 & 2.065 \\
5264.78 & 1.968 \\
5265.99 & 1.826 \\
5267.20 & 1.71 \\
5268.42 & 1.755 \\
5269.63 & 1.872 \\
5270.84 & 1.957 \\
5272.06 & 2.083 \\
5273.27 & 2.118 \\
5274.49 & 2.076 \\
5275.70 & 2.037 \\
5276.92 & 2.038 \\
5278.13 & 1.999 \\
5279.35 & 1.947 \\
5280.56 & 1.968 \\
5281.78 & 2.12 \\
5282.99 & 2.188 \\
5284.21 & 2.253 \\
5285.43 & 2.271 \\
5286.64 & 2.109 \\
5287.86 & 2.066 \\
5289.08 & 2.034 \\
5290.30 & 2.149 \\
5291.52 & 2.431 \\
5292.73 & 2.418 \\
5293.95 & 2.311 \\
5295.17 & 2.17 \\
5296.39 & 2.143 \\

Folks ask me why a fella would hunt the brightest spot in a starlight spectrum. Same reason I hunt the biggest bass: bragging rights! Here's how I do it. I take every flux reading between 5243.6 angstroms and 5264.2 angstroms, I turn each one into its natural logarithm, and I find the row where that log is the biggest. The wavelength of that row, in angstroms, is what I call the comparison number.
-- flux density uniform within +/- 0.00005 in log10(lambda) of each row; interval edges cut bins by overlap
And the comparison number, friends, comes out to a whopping 5252.67 angstroms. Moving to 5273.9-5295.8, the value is 5291.52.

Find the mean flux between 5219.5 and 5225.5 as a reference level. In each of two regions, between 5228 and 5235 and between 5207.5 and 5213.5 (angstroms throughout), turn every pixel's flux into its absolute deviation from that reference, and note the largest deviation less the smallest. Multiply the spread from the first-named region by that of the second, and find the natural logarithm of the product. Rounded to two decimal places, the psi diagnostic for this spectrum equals -3.65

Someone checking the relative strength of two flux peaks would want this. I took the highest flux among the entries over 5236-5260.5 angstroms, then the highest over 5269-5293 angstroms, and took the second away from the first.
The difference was -0.16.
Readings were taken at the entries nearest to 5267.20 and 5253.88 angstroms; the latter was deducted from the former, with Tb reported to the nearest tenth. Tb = -0.5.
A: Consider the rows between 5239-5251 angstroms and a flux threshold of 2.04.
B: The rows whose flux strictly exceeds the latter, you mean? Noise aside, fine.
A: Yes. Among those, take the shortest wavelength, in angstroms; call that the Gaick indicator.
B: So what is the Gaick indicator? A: 5241.80 angstroms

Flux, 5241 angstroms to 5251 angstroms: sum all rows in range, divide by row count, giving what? 2.02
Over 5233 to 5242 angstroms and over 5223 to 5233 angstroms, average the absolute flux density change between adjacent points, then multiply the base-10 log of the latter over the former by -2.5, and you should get 0.6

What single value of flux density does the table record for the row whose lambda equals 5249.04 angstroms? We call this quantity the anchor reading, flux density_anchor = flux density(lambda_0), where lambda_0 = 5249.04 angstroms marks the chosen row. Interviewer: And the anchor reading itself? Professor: 2.053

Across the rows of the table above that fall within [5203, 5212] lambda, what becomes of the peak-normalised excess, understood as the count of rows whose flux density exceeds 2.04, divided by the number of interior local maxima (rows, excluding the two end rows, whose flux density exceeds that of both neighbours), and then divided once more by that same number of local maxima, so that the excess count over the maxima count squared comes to 5.0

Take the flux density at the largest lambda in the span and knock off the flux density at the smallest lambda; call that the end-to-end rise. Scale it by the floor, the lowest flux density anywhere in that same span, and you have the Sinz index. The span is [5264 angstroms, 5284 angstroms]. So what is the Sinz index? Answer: 0.13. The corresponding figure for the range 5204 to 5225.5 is -0.26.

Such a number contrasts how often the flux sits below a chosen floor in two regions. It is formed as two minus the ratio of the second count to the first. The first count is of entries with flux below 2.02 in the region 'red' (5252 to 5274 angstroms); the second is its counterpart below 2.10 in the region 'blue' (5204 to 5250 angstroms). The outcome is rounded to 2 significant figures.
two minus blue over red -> -2.7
